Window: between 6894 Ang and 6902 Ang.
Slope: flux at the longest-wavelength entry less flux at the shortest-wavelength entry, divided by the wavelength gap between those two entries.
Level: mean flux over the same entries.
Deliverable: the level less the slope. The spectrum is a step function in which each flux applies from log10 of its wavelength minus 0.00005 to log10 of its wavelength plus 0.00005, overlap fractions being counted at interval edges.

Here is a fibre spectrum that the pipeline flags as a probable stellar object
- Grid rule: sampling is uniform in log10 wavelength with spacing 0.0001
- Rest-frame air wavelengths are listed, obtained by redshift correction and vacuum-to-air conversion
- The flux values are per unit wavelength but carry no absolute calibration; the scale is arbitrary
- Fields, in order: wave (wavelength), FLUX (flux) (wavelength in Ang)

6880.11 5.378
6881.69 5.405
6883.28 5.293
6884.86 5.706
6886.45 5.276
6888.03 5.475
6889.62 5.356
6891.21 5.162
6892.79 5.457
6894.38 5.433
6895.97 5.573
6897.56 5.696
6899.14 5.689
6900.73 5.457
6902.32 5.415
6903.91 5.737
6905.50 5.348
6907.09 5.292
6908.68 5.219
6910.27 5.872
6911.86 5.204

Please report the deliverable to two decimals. 5.57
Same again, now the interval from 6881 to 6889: 5.42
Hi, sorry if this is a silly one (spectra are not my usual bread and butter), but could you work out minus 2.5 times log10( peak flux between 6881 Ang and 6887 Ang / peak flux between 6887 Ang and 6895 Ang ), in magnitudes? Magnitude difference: -0.045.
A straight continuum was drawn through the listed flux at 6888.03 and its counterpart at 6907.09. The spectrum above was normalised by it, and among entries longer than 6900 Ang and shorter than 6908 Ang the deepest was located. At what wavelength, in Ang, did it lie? 6907.09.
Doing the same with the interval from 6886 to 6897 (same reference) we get 6891.21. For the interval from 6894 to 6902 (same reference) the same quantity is 6894.38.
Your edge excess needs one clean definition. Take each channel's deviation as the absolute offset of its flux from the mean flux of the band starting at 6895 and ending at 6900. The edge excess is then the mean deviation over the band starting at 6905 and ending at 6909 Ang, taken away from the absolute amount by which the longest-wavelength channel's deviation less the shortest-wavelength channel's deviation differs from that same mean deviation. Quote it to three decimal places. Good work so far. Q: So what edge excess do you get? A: -0.129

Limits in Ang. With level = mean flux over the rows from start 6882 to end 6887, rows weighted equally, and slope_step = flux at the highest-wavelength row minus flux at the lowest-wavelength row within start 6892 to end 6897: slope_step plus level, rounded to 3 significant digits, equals 5.54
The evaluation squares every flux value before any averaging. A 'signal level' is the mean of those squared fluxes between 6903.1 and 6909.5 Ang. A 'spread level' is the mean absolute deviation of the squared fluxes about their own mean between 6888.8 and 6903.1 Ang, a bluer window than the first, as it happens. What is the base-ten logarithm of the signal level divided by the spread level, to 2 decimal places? 1.34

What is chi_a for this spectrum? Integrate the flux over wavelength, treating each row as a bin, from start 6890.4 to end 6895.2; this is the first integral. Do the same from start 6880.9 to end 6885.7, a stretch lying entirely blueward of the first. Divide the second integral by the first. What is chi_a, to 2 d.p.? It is 1.02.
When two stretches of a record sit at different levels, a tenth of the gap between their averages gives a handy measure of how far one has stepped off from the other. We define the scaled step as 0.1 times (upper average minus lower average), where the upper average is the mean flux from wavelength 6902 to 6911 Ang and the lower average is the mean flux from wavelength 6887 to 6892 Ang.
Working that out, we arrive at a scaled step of 0.015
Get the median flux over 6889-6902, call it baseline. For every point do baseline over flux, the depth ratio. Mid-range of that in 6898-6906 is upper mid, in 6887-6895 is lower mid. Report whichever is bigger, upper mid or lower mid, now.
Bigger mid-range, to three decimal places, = 1.027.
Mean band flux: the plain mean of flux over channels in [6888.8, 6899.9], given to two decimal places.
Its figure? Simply 5.48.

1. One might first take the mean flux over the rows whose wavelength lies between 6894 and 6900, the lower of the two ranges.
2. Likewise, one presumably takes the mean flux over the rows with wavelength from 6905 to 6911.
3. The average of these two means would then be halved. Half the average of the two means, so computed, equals 2.76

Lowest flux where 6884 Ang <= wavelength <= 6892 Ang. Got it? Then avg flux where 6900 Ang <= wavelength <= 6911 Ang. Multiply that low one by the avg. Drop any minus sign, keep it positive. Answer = 28.3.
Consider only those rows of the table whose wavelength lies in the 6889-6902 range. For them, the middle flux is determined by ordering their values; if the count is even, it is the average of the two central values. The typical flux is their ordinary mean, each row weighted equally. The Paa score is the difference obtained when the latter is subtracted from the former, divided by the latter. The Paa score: -0.004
